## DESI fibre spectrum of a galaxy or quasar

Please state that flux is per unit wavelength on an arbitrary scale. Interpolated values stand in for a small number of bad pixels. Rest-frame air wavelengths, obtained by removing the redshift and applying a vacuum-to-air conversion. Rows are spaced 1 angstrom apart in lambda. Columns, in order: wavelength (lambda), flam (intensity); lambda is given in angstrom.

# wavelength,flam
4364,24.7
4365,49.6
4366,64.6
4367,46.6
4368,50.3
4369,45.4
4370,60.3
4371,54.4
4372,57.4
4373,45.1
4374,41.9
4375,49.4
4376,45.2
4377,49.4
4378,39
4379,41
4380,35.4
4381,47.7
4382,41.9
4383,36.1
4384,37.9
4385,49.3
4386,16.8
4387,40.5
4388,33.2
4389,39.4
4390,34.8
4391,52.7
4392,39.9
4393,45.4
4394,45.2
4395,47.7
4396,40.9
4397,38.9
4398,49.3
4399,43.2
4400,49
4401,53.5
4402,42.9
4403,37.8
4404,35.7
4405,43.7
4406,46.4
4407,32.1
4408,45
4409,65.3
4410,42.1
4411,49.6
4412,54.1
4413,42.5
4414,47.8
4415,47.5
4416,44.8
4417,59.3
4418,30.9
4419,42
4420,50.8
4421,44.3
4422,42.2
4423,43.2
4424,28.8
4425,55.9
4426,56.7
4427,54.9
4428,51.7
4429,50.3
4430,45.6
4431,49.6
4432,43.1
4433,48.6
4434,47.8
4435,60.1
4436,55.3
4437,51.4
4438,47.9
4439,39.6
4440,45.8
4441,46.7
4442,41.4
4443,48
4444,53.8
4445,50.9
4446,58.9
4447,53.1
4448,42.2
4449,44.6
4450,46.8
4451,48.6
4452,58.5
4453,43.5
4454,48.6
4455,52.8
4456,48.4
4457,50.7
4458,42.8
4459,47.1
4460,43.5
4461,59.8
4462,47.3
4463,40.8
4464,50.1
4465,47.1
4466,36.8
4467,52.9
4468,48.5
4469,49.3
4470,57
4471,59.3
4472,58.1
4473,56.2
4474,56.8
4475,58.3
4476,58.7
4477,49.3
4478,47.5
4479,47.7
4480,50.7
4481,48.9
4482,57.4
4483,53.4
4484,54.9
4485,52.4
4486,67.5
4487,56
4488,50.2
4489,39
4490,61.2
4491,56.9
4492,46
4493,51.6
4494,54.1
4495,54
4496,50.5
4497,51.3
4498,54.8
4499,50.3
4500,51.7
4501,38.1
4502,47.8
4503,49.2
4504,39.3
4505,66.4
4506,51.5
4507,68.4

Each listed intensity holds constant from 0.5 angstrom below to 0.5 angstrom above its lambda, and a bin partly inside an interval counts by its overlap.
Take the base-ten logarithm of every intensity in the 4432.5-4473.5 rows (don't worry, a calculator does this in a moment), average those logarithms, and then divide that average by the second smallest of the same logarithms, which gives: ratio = 1.06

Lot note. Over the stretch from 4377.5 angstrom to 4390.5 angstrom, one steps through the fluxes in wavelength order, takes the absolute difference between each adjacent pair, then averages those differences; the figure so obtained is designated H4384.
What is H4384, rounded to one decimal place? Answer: 9.9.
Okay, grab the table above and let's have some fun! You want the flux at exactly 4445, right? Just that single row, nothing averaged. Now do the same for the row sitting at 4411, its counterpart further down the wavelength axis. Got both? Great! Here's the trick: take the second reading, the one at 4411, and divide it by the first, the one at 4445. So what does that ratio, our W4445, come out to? 0.97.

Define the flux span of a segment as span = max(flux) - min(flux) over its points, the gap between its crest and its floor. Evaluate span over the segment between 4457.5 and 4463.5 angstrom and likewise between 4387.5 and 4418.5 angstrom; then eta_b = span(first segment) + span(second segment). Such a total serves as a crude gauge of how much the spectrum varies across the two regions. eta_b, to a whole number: 53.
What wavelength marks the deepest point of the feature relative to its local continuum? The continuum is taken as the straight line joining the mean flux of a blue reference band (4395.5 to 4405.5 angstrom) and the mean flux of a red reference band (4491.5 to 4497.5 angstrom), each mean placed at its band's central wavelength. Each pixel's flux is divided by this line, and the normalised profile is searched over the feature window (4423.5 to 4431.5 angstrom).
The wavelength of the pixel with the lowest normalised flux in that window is 4424 angstrom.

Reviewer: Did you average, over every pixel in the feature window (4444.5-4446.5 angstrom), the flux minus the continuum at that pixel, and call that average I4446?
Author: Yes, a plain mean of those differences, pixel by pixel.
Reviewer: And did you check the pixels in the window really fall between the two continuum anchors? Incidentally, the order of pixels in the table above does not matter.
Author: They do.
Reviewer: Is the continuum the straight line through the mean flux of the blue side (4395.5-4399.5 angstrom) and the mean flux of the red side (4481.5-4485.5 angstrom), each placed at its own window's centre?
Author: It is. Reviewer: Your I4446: 5.4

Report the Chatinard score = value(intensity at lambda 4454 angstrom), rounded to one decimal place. 48.6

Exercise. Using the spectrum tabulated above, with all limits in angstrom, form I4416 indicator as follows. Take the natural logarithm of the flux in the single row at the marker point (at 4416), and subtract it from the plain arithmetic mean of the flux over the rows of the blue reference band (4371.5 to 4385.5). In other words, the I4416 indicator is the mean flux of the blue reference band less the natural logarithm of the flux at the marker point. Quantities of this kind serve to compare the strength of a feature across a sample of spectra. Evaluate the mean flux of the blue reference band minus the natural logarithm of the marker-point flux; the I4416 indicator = 40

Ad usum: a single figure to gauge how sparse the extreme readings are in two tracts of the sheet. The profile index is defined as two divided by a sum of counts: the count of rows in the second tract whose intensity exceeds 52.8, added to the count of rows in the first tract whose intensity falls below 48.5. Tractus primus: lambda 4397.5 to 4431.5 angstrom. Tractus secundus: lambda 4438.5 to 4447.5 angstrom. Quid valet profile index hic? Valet 0.087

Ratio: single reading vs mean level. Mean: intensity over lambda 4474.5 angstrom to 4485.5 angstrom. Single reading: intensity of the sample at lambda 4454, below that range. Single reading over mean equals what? 0.92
